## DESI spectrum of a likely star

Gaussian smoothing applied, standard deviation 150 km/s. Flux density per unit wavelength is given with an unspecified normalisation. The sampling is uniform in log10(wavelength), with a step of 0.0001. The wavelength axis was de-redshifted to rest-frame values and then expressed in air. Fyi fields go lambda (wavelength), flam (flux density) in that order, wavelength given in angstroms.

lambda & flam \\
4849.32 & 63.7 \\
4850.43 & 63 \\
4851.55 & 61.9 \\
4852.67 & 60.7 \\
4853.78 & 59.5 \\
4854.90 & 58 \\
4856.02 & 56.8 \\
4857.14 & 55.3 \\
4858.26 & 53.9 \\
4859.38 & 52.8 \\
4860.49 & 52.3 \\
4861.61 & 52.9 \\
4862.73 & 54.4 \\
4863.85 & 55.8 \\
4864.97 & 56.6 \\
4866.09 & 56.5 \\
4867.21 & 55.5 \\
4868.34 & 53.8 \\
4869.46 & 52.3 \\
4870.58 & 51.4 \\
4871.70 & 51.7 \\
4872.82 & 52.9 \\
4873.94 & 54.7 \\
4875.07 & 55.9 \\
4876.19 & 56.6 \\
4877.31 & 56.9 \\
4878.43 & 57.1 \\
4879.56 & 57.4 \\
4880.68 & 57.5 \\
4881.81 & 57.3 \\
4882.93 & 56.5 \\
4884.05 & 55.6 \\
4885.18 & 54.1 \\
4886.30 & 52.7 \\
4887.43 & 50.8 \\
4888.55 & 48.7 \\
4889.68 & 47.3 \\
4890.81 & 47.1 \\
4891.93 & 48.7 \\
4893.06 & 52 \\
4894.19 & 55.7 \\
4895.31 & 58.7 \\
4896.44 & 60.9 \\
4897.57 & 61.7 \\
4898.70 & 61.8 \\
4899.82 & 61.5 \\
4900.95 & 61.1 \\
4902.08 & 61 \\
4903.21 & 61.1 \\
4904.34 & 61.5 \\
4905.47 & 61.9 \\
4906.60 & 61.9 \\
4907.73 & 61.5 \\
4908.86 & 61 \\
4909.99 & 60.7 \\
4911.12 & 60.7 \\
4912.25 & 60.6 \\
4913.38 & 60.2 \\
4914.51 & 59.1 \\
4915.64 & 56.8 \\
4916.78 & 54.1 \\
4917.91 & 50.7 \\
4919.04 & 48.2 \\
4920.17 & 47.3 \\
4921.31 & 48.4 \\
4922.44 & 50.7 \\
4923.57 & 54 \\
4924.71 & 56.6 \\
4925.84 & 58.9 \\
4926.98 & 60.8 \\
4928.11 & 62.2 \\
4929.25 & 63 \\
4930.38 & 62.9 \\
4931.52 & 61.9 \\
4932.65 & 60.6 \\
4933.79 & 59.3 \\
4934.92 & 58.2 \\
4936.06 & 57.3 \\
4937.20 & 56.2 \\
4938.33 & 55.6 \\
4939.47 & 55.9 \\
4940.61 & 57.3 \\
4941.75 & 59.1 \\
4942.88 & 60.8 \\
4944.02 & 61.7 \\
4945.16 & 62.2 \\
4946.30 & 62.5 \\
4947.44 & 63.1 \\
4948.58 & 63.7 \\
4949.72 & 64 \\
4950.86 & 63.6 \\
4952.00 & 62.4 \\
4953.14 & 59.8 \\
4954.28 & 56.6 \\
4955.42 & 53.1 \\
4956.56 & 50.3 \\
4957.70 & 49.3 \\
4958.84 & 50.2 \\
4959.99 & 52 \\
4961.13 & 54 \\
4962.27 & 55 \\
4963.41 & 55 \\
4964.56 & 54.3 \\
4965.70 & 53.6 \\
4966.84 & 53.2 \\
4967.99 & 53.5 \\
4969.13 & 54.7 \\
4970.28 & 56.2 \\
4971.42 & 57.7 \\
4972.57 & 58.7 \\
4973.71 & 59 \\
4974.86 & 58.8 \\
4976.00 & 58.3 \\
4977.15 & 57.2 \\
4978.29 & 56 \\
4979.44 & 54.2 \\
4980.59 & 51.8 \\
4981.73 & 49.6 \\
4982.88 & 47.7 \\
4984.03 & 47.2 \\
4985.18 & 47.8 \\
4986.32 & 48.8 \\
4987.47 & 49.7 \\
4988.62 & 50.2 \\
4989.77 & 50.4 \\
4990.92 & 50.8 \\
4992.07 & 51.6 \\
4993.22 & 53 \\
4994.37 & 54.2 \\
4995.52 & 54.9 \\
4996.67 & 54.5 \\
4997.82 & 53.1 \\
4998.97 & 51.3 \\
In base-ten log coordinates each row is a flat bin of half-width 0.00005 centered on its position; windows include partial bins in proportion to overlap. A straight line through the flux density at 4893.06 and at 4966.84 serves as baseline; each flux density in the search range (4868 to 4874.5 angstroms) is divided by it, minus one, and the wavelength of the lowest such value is 4870.58 angstroms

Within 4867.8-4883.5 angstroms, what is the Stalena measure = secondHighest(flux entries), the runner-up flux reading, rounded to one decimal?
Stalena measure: 57.4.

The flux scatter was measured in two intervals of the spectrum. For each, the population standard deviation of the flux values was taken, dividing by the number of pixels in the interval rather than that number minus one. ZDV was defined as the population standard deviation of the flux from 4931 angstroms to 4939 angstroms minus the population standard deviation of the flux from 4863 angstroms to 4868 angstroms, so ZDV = 1.7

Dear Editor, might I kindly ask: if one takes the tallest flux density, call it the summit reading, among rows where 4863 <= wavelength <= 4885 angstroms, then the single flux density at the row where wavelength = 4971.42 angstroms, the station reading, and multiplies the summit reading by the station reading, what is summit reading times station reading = 3318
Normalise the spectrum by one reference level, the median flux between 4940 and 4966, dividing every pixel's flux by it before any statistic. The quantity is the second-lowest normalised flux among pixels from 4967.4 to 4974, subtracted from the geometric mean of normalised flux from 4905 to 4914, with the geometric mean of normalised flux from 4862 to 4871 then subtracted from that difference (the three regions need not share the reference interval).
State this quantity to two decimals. -0.84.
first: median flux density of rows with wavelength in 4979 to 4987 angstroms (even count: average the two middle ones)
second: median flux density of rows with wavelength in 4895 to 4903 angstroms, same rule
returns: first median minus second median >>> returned -12.3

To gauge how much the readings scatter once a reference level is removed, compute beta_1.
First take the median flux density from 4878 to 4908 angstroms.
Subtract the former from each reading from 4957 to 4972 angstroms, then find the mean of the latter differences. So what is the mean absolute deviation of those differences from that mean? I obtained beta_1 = 1.6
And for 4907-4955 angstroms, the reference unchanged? 3.5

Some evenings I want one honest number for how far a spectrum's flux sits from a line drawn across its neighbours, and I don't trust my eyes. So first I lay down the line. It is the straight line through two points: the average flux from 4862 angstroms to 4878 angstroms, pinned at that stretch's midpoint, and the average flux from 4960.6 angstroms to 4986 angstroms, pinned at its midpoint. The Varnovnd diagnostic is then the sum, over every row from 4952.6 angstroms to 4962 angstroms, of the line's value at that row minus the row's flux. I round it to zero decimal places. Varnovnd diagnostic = 9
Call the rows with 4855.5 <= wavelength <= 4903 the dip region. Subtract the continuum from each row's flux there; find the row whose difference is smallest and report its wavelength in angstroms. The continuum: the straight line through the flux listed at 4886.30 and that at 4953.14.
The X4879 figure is 4890.81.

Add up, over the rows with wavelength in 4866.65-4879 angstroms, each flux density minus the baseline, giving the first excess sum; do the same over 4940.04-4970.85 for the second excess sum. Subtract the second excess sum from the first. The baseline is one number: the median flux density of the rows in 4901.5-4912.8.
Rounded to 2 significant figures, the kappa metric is 34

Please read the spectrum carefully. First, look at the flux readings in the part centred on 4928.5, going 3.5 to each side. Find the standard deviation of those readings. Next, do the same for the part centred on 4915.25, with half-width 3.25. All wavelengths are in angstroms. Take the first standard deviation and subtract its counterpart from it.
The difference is -2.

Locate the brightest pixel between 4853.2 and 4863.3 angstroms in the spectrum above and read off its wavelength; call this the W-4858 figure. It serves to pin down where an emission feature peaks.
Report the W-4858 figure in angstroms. 4853.78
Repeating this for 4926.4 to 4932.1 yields 4929.25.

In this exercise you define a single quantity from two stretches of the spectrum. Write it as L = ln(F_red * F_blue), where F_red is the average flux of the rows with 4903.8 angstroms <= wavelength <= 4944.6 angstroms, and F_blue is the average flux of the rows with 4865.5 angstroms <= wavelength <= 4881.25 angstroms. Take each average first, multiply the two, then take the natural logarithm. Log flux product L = 8.07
